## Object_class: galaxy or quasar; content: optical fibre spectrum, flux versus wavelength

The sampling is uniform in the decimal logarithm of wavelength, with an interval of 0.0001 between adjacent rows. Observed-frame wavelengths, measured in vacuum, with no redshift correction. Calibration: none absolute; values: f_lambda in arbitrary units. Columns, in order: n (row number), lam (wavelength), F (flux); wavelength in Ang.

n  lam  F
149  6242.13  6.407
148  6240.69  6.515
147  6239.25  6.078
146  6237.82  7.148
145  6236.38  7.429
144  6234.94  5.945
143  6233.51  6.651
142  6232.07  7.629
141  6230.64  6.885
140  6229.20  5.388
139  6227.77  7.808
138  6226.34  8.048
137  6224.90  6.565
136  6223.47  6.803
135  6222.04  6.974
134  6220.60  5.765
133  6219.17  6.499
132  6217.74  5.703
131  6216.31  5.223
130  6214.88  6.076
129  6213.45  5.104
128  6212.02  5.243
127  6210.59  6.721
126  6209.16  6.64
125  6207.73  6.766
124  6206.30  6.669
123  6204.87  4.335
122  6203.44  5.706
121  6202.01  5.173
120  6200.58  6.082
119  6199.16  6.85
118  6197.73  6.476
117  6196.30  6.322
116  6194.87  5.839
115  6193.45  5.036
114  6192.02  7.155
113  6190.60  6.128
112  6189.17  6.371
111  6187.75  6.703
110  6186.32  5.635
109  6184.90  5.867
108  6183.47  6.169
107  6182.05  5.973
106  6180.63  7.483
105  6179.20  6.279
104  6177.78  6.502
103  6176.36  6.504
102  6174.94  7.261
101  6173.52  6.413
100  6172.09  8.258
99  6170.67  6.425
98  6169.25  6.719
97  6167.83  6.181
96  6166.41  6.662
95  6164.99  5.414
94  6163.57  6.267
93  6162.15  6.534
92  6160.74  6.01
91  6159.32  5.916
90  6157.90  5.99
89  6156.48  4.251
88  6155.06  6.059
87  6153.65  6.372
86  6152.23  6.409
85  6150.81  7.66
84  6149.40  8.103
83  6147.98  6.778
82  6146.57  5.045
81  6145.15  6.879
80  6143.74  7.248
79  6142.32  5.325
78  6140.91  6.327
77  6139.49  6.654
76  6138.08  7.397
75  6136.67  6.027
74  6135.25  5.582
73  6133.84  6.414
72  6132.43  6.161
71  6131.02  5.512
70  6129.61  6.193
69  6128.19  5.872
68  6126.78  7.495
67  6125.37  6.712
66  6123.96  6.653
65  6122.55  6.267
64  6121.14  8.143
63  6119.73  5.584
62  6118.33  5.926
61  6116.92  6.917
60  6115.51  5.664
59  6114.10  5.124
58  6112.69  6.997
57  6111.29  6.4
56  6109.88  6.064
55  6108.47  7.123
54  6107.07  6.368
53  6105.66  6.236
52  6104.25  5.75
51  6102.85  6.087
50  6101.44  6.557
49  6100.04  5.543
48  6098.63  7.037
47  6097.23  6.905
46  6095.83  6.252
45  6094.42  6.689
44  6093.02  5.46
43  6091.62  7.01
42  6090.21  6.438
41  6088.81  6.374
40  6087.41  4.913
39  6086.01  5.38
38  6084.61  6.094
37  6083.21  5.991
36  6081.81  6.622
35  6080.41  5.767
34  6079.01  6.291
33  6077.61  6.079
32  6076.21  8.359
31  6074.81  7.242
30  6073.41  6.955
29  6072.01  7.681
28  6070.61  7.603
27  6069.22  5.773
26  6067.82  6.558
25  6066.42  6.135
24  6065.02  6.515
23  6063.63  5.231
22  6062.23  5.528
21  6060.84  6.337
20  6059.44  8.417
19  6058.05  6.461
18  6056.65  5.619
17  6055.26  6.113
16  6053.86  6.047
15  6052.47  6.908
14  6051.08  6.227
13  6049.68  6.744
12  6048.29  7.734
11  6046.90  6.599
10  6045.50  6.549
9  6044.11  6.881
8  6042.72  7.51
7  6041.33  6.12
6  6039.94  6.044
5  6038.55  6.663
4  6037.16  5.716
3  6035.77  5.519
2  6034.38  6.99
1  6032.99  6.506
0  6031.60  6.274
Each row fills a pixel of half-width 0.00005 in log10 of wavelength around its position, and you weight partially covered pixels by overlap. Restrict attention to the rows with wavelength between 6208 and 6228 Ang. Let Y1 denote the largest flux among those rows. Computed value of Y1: 8.048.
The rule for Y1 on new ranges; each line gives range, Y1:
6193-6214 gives 6.85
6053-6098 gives 8.417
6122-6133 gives 7.495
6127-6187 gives 8.258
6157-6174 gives 8.258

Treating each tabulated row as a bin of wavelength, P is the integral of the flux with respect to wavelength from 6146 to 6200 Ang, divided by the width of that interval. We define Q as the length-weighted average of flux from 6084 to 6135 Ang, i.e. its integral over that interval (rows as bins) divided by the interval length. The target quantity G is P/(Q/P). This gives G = 6.5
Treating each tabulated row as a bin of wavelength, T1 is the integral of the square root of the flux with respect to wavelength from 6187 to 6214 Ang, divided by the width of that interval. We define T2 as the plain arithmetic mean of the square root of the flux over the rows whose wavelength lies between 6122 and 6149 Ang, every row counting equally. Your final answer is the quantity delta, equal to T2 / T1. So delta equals 1.02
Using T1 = 2.46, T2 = 2.52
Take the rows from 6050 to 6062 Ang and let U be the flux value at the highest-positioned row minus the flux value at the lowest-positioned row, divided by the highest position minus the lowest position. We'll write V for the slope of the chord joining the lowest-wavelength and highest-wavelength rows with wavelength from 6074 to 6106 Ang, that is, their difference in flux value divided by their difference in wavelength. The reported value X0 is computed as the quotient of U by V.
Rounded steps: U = 0.011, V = -0.033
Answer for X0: -0.3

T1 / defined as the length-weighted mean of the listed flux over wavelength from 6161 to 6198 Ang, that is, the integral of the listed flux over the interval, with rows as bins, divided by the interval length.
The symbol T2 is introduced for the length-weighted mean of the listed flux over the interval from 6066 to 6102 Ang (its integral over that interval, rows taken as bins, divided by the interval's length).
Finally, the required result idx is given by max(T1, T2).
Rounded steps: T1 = 6.40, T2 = 6.45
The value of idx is 6.45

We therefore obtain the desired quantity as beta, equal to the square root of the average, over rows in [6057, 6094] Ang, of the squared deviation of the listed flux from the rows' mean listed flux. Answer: 0.876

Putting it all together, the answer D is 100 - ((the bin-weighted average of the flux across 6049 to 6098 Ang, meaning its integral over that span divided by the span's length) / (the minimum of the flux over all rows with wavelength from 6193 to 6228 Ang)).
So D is 98.52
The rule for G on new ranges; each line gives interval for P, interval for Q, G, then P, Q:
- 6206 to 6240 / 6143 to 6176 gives 6.5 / 6.49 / 6.47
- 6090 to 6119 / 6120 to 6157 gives 6.2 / 6.31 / 6.44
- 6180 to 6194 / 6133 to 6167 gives 6.2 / 6.26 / 6.30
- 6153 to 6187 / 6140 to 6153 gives 6.0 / 6.30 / 6.64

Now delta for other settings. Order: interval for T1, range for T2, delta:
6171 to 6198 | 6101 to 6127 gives 1.00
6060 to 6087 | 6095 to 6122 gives 1.00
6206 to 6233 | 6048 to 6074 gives 1.01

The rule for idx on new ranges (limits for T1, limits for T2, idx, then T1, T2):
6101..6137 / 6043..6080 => 6.64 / 6.30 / 6.64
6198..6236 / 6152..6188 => 6.31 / 6.29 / 6.31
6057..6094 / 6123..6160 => 6.43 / 6.43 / 6.35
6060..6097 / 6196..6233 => 6.37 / 6.37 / 6.29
